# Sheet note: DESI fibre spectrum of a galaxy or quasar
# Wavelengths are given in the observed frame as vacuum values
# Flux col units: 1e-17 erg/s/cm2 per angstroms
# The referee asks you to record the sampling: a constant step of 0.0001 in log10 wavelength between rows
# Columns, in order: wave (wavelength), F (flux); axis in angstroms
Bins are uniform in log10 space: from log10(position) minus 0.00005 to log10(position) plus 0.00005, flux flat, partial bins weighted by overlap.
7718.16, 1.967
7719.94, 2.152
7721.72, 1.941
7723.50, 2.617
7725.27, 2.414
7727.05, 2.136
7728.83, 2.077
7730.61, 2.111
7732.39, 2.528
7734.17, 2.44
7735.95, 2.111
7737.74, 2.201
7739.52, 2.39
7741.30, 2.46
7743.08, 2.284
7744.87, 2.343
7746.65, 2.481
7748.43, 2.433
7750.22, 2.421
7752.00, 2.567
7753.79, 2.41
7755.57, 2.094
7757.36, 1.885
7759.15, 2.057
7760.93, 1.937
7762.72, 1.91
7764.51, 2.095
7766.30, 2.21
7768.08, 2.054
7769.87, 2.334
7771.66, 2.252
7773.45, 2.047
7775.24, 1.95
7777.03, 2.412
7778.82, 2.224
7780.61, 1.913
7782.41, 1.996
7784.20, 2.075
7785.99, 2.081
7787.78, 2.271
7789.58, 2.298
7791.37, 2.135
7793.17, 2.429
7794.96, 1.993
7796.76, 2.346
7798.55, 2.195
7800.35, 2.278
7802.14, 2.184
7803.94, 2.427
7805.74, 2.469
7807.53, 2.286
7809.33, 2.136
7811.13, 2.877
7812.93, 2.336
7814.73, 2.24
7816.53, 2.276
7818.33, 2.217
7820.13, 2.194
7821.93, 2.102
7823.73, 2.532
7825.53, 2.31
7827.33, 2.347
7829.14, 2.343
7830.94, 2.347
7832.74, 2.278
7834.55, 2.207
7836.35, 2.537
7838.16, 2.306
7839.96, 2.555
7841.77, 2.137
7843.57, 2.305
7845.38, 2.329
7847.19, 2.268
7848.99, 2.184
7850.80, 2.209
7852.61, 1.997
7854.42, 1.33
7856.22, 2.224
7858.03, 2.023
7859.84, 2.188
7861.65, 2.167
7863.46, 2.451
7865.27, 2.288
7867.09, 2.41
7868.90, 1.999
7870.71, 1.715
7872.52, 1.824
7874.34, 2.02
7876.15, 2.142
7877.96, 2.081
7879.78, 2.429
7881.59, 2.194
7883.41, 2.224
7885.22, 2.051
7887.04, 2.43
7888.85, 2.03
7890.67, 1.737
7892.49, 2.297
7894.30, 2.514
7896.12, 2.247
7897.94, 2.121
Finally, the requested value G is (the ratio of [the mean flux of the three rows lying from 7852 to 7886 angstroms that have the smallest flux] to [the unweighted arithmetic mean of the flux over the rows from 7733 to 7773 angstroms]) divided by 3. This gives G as 0.241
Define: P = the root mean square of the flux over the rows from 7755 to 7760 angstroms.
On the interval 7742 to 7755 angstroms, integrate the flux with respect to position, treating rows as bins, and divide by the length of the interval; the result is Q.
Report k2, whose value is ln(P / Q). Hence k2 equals -0.181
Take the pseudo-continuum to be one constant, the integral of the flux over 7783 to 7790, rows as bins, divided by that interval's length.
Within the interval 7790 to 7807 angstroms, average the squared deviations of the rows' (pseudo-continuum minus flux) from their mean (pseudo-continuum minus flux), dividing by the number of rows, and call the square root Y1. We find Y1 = 0.15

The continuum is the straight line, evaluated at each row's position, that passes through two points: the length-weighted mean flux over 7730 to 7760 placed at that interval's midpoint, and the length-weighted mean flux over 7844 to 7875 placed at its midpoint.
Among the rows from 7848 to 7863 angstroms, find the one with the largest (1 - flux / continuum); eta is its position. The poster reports 7854.42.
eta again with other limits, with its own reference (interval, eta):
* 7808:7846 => 7821.93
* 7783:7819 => 7794.96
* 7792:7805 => 7794.96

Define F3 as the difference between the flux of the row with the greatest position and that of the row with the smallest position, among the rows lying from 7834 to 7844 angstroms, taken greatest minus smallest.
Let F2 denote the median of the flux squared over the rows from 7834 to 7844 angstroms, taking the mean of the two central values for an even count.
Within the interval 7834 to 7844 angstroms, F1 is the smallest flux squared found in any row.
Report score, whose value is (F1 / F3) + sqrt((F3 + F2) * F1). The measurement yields 52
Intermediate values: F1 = 4.6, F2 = 5.3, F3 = 0.10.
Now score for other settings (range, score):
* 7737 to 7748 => 23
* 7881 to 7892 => -3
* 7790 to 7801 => 32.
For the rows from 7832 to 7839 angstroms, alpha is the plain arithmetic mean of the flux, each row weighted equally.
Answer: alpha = 2.33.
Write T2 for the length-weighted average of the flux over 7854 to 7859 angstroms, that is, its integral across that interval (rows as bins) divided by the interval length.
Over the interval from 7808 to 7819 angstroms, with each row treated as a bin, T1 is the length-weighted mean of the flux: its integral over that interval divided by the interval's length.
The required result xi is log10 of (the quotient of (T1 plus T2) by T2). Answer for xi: 0.347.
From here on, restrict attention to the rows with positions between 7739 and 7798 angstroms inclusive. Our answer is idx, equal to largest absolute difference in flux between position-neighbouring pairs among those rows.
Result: 0.46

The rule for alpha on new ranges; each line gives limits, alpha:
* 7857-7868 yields 2.25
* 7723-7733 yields 2.31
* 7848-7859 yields 1.99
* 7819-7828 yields 2.30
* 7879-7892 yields 2.16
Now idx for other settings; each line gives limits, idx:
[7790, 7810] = 0.44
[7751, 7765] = 0.32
